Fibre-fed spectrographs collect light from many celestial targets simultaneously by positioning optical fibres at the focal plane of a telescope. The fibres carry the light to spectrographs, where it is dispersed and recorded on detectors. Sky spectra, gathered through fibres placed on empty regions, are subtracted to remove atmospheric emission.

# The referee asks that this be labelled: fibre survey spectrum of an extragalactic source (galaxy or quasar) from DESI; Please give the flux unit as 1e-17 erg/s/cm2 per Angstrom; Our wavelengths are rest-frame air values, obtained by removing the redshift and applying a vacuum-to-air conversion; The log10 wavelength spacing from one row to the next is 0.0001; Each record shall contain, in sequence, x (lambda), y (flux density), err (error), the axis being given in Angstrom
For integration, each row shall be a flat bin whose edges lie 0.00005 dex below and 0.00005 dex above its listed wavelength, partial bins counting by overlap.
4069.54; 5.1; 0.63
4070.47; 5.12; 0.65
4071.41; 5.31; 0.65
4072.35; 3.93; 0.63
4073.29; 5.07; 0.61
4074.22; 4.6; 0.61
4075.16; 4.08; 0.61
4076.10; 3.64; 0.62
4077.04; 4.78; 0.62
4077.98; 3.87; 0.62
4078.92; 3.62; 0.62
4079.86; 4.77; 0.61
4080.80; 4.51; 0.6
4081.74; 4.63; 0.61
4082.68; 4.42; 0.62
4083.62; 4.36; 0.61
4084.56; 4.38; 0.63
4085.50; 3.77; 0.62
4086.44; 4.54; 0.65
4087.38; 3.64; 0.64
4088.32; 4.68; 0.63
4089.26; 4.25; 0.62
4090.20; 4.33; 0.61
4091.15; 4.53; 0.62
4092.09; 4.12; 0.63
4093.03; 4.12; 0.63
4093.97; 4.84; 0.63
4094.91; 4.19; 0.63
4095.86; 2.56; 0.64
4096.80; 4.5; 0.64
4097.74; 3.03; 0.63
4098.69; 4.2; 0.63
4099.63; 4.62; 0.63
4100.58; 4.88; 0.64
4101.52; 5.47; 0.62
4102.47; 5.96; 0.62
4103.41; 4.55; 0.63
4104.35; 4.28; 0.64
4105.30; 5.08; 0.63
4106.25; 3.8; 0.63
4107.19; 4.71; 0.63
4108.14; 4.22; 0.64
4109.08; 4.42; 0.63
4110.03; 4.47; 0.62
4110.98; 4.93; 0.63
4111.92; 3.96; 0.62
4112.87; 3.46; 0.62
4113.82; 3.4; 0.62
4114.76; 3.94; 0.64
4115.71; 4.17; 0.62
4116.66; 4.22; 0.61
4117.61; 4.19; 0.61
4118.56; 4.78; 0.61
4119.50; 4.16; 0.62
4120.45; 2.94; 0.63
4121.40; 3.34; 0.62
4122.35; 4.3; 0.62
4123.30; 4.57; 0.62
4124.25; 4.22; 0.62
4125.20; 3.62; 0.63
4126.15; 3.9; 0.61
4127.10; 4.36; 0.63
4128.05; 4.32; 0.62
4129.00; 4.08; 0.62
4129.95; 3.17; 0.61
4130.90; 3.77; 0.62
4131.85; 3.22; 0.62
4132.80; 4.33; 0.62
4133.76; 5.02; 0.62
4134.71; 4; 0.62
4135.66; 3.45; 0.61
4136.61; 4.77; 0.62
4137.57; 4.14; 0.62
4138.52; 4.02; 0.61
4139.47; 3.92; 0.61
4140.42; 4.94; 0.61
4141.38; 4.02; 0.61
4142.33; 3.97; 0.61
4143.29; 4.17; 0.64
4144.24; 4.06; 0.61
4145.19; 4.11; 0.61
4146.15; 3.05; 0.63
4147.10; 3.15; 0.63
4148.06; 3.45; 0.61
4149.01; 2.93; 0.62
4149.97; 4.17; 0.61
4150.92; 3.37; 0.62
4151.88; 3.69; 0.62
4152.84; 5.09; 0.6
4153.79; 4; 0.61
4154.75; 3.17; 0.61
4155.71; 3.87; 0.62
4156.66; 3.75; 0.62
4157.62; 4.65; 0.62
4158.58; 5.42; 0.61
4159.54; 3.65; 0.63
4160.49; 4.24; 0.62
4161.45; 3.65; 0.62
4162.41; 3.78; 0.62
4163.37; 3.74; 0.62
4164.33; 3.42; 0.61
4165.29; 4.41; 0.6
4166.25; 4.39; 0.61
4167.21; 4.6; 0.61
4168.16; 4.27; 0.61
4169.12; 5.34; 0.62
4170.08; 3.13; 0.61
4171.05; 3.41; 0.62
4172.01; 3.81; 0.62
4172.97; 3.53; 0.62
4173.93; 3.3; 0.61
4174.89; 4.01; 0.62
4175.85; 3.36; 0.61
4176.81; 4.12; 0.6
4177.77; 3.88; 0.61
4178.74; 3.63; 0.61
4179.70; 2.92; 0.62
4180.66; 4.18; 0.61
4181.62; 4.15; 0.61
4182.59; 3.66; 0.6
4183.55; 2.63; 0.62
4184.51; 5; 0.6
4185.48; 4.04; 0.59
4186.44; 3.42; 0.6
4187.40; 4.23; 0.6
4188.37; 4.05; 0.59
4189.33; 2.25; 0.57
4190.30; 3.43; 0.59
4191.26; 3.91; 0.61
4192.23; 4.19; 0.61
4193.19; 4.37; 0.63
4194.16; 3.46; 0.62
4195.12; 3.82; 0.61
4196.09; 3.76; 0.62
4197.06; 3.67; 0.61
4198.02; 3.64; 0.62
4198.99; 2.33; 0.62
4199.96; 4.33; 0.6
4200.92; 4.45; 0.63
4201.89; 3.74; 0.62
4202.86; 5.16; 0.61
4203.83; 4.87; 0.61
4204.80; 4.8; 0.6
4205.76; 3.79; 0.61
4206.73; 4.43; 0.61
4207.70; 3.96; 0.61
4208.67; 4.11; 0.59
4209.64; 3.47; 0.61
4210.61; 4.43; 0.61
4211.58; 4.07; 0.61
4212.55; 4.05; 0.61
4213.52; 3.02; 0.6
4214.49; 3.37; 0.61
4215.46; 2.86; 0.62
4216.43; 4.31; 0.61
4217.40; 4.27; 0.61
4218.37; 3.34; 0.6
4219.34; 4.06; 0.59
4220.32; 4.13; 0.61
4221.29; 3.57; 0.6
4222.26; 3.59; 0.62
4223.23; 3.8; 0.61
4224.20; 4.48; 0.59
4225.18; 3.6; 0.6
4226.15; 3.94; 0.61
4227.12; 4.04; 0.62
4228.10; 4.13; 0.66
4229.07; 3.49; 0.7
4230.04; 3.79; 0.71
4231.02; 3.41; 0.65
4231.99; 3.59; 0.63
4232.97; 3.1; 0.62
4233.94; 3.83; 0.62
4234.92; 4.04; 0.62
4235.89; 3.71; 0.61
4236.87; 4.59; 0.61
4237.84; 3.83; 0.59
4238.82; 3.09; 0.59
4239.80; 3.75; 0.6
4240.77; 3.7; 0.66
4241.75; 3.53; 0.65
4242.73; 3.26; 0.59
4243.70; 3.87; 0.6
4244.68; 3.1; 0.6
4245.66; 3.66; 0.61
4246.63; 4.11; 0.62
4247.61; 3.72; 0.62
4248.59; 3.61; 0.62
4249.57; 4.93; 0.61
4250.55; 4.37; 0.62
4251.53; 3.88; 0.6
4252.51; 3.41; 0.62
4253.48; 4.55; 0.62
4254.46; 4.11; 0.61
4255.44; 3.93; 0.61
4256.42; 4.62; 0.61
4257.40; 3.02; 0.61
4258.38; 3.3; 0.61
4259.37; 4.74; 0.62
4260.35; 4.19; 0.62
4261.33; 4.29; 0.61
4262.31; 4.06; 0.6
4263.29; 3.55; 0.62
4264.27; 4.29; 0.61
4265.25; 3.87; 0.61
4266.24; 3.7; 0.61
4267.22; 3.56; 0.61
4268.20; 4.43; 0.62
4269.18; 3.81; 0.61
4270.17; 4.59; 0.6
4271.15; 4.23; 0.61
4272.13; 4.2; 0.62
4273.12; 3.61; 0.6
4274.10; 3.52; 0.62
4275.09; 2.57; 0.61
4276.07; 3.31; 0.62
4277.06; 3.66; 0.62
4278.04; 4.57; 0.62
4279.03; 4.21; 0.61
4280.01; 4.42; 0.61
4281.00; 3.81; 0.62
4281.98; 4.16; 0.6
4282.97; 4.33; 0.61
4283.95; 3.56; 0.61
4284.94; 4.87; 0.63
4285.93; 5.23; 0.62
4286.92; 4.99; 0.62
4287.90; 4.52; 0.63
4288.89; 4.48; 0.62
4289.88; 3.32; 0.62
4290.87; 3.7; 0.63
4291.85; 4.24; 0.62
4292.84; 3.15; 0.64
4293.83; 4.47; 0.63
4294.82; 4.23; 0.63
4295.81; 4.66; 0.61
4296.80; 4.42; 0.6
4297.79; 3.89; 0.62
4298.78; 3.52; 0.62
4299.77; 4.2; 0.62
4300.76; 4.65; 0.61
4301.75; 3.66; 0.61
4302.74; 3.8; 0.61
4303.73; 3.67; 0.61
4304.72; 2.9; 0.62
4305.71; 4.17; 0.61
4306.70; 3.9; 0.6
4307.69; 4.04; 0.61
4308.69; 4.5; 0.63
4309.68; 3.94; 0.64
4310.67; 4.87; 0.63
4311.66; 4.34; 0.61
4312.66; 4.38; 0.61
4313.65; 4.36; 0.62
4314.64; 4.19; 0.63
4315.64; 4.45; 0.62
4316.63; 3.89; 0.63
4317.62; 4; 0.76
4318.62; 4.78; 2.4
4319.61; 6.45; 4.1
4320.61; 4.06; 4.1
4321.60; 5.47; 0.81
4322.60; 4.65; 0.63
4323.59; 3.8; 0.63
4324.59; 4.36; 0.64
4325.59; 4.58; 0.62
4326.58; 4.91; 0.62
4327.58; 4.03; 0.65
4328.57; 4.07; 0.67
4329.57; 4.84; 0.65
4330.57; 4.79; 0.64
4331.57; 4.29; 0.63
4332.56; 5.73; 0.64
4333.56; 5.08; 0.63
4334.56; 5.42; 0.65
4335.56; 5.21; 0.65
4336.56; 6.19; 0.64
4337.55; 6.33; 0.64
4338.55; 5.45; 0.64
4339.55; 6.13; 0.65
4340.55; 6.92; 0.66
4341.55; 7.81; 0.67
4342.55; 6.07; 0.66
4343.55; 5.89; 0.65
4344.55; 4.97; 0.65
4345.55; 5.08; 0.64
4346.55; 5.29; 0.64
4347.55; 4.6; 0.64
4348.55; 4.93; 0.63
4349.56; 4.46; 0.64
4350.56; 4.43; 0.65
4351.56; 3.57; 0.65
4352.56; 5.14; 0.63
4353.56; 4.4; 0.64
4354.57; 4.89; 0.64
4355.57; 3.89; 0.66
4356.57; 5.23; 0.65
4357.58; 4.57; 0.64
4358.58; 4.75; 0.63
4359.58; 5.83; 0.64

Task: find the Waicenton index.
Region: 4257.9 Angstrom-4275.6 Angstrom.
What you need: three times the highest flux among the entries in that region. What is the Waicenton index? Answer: 14.2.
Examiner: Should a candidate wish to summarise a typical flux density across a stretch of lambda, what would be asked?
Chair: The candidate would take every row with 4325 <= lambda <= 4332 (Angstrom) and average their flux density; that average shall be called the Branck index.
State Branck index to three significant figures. 4.50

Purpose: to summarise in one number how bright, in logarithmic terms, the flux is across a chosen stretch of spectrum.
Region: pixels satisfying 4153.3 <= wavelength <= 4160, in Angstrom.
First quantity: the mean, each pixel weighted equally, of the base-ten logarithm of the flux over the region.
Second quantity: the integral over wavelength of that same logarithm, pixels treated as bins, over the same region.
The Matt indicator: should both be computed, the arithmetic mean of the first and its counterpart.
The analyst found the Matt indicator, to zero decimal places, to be 2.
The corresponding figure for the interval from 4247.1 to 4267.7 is 6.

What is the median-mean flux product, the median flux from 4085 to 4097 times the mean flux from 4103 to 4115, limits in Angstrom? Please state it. 18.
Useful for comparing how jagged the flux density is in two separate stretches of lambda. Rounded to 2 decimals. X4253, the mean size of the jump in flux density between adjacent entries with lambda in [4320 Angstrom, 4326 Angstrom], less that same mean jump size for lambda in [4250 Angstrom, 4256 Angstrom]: 0.23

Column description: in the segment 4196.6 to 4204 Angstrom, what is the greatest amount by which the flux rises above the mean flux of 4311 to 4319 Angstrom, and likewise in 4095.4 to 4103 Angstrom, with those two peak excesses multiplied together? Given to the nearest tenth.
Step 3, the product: 1.4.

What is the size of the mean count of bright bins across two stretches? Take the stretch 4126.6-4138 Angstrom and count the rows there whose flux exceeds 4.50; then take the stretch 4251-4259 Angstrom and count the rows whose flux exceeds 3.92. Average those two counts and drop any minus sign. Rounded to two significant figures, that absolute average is 3.0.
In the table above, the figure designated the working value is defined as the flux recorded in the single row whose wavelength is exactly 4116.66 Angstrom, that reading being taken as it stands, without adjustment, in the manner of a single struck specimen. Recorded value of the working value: 4.22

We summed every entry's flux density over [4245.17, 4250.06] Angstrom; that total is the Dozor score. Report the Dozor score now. 20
